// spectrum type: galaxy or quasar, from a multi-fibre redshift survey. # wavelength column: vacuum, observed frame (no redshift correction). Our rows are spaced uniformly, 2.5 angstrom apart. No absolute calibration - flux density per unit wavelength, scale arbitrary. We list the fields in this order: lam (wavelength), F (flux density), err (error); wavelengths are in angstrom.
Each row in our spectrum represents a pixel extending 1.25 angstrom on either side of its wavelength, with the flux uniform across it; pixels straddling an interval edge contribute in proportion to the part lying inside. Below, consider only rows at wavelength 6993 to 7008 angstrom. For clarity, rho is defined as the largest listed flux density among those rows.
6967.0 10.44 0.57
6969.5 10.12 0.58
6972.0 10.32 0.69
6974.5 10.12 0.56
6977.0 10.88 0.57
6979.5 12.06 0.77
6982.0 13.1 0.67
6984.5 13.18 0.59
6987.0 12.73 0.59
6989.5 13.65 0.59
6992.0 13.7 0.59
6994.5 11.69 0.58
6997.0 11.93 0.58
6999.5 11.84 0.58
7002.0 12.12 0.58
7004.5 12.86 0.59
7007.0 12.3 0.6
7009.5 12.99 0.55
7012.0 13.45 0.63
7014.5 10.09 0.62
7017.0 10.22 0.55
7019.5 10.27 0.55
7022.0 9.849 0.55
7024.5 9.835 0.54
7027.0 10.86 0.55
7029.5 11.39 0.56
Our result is 12.86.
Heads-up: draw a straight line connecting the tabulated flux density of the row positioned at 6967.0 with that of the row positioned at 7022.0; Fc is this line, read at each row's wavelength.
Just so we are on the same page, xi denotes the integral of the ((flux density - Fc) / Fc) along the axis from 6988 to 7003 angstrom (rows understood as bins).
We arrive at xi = 3.5 angstrom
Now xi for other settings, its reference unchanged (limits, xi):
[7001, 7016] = 3.4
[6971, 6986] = 1.9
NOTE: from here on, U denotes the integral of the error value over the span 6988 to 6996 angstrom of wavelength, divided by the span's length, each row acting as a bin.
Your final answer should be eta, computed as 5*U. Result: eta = 2.93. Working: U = 0.587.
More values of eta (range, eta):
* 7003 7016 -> 2.98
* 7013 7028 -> 2.81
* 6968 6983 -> 3.19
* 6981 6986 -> 3.13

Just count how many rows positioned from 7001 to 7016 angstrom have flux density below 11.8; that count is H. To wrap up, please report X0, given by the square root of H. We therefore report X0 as 1.0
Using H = 1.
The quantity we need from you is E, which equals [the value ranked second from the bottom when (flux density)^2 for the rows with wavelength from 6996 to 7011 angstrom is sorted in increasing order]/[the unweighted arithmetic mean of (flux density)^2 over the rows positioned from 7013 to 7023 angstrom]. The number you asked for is 1.39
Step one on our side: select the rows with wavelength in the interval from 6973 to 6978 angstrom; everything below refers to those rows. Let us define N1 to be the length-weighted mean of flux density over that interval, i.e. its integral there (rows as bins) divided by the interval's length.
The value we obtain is 10.5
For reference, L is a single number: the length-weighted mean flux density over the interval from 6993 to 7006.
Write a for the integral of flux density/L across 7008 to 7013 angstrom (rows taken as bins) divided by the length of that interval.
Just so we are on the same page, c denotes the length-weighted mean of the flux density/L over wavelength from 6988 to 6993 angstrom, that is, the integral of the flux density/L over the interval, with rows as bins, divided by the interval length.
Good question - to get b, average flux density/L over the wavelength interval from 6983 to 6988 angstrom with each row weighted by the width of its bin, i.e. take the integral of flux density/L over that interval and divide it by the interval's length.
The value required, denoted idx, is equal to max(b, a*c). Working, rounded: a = 1.09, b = 1.07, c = 1.12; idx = 1.22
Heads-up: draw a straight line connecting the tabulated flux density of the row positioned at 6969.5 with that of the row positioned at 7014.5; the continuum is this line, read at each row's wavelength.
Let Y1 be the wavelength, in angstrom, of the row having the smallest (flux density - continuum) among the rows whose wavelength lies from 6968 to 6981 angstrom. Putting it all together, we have 6969.5 angstrom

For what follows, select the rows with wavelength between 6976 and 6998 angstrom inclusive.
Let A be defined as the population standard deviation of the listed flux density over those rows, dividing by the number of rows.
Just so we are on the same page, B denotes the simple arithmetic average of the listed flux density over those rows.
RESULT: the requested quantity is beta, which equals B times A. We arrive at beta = 11.4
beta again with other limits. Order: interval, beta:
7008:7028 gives 14.8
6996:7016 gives 11.6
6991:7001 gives 10.1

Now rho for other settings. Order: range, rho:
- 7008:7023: 13.45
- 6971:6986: 13.18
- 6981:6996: 13.7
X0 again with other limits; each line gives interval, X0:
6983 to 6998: 1.0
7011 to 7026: 2.2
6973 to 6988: 1.4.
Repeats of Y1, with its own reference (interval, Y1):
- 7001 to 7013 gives 7002.0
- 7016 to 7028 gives 7024.5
